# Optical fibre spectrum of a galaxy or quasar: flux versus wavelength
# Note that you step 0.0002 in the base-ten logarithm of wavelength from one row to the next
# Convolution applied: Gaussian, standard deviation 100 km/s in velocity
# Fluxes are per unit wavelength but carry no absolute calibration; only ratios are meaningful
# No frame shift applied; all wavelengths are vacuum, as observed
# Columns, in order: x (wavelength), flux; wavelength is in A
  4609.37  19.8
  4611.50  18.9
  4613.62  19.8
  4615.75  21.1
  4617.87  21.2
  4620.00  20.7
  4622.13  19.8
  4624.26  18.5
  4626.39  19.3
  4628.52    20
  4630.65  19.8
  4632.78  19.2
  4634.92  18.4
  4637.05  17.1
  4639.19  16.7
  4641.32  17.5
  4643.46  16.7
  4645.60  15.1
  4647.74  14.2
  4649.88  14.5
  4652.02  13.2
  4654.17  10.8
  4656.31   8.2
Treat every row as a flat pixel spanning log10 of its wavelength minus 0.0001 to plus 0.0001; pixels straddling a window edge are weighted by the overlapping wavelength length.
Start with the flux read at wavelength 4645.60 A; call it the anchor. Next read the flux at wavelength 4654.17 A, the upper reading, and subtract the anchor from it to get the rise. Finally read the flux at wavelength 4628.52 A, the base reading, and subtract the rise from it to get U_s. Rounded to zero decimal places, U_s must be 24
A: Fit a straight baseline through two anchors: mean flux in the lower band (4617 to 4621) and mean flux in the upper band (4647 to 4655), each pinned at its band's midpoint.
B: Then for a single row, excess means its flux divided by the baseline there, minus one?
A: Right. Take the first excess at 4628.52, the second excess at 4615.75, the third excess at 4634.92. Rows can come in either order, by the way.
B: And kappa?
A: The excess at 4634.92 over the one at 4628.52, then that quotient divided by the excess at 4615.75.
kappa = -37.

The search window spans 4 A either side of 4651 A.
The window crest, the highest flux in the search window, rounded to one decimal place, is 14.5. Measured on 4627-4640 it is 20.0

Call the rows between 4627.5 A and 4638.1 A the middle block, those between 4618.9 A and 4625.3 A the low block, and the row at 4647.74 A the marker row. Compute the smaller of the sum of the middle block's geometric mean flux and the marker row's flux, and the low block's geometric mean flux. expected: 19.6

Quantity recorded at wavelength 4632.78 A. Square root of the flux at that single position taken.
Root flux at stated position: 4.38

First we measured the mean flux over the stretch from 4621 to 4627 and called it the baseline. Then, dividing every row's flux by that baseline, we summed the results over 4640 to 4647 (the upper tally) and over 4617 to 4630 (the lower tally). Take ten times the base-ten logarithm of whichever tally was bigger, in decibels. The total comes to 8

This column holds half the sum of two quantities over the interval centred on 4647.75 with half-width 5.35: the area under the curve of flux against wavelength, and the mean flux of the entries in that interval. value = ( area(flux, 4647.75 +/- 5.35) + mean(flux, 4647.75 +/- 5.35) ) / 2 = 86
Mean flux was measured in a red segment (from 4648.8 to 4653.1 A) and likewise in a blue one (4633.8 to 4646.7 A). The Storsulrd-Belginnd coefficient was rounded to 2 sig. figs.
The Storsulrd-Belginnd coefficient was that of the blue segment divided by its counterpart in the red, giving 1.2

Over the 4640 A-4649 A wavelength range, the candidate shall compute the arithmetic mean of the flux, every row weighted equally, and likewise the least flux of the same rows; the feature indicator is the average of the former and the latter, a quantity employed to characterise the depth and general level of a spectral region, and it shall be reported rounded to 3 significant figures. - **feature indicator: 15.0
